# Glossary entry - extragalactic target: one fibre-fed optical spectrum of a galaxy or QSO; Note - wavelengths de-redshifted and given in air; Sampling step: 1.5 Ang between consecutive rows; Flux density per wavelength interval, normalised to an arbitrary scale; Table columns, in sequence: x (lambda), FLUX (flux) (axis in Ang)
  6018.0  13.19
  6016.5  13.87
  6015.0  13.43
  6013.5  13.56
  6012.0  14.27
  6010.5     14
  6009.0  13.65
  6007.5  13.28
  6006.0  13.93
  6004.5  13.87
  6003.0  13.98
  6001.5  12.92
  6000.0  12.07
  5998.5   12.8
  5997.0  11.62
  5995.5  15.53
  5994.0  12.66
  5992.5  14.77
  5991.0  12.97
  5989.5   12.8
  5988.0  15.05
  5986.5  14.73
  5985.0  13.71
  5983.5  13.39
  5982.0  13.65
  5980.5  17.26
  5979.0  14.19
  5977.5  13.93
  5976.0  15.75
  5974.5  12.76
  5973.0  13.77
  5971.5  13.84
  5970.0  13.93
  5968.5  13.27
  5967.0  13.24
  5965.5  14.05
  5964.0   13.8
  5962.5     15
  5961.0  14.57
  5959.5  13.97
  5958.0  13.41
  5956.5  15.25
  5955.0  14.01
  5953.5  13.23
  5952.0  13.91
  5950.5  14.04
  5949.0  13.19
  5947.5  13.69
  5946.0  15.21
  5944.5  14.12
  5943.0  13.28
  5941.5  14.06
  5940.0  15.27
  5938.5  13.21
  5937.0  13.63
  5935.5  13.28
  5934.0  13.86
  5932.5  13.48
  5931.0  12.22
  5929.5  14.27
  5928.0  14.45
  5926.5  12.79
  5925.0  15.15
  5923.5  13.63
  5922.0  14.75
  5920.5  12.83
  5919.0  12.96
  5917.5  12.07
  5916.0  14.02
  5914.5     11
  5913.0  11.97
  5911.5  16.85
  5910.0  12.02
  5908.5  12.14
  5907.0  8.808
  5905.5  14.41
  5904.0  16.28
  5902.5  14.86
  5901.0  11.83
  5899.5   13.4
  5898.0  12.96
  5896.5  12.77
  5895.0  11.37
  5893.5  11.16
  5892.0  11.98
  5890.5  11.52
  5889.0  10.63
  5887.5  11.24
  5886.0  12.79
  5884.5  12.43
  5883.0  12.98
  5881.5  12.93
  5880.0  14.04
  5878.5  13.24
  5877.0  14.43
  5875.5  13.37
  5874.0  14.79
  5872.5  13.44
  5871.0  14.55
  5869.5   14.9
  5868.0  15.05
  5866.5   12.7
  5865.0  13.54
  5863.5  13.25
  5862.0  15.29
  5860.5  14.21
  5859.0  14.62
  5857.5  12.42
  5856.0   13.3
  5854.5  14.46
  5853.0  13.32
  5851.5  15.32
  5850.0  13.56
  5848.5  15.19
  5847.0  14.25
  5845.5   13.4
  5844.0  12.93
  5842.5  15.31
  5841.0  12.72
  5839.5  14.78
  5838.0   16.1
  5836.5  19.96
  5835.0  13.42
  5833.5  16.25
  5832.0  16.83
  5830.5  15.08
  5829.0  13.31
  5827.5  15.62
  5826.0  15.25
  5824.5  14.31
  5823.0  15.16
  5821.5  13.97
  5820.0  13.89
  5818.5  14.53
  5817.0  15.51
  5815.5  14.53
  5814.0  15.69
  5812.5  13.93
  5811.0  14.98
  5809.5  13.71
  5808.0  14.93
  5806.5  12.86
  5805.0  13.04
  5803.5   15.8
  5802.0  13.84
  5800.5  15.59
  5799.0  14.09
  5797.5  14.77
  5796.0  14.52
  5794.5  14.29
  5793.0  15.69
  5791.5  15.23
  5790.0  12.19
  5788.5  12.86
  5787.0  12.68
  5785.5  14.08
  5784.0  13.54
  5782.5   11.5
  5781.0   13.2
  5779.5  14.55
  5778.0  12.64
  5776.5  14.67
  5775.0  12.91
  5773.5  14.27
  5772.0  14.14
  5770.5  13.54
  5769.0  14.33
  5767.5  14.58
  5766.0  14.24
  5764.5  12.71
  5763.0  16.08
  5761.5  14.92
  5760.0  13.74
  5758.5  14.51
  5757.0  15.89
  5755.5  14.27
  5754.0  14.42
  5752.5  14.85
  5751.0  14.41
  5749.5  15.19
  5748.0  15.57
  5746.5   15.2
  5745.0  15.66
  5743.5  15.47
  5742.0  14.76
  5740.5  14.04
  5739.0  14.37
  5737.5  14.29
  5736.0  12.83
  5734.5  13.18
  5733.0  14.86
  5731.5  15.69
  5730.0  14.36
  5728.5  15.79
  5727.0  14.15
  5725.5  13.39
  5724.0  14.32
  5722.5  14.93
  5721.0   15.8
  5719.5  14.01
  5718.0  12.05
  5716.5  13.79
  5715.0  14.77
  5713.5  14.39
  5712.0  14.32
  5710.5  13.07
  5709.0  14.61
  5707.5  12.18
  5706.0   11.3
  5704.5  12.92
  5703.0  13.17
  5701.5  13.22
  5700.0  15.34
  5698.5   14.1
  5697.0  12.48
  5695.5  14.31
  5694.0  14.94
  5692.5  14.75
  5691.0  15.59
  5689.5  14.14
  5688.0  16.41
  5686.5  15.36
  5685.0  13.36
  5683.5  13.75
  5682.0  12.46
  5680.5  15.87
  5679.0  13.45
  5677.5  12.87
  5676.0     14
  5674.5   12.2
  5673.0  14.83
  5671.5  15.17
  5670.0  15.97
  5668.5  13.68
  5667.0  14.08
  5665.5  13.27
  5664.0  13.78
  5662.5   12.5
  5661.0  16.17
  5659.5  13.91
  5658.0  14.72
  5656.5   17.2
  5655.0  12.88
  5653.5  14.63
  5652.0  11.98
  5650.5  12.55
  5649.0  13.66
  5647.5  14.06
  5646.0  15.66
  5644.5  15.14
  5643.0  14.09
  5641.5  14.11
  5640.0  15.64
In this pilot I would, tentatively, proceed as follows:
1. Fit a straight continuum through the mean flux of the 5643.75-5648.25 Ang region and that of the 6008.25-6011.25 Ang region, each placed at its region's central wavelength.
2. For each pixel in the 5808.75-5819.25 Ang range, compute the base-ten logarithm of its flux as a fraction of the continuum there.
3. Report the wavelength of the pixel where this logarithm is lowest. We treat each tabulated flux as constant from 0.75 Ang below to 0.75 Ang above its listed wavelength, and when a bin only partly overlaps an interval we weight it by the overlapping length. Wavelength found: 5809.5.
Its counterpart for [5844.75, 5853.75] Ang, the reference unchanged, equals 5853.0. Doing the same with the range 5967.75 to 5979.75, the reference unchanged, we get 5974.5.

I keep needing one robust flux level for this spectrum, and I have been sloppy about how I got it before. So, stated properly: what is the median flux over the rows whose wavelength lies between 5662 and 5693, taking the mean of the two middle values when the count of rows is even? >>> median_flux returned 14.0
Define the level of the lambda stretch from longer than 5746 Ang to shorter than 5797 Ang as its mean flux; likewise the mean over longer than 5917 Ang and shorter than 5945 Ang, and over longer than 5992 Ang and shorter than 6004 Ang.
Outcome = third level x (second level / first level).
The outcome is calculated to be 12.8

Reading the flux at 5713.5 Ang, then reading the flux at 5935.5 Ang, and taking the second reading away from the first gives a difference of 1.1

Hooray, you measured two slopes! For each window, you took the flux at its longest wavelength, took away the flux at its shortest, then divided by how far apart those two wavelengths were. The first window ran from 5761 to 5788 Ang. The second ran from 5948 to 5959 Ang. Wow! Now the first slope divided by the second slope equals -3.6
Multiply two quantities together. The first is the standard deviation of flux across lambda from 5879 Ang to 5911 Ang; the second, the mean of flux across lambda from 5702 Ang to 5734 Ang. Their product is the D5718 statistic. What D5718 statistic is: 22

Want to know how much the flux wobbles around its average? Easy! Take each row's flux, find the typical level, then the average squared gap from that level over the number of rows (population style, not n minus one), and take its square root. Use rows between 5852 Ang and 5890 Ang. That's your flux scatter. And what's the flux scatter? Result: 1.13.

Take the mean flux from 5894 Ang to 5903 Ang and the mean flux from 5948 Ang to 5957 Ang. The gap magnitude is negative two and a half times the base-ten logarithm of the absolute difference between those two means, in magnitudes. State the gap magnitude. -0.1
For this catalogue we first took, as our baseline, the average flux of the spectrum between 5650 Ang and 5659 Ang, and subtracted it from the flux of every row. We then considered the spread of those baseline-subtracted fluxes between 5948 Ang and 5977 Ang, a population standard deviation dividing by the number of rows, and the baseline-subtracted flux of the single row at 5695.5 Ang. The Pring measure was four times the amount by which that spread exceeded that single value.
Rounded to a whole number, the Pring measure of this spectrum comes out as 2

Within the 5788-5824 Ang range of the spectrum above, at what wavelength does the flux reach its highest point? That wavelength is 5803.5 Ang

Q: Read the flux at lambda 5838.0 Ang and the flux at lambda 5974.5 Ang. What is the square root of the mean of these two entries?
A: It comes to 3.80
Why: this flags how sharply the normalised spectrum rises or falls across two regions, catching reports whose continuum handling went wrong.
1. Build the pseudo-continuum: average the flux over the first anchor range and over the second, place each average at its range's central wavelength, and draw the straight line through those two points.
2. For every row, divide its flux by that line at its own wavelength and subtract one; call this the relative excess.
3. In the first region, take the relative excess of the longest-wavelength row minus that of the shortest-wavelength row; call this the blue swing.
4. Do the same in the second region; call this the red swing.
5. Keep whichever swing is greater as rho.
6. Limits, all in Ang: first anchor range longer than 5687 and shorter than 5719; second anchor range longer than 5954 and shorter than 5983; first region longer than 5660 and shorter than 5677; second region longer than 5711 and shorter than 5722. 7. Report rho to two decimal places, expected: 0.11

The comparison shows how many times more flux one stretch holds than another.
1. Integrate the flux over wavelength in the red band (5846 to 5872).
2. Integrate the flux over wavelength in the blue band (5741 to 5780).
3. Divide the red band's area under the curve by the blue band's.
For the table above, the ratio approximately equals 0.6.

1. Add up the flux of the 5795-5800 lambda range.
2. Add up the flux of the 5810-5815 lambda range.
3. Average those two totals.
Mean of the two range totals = 44.0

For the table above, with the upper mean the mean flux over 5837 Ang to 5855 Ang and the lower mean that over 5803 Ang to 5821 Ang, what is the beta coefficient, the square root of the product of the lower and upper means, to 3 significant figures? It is 14.4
